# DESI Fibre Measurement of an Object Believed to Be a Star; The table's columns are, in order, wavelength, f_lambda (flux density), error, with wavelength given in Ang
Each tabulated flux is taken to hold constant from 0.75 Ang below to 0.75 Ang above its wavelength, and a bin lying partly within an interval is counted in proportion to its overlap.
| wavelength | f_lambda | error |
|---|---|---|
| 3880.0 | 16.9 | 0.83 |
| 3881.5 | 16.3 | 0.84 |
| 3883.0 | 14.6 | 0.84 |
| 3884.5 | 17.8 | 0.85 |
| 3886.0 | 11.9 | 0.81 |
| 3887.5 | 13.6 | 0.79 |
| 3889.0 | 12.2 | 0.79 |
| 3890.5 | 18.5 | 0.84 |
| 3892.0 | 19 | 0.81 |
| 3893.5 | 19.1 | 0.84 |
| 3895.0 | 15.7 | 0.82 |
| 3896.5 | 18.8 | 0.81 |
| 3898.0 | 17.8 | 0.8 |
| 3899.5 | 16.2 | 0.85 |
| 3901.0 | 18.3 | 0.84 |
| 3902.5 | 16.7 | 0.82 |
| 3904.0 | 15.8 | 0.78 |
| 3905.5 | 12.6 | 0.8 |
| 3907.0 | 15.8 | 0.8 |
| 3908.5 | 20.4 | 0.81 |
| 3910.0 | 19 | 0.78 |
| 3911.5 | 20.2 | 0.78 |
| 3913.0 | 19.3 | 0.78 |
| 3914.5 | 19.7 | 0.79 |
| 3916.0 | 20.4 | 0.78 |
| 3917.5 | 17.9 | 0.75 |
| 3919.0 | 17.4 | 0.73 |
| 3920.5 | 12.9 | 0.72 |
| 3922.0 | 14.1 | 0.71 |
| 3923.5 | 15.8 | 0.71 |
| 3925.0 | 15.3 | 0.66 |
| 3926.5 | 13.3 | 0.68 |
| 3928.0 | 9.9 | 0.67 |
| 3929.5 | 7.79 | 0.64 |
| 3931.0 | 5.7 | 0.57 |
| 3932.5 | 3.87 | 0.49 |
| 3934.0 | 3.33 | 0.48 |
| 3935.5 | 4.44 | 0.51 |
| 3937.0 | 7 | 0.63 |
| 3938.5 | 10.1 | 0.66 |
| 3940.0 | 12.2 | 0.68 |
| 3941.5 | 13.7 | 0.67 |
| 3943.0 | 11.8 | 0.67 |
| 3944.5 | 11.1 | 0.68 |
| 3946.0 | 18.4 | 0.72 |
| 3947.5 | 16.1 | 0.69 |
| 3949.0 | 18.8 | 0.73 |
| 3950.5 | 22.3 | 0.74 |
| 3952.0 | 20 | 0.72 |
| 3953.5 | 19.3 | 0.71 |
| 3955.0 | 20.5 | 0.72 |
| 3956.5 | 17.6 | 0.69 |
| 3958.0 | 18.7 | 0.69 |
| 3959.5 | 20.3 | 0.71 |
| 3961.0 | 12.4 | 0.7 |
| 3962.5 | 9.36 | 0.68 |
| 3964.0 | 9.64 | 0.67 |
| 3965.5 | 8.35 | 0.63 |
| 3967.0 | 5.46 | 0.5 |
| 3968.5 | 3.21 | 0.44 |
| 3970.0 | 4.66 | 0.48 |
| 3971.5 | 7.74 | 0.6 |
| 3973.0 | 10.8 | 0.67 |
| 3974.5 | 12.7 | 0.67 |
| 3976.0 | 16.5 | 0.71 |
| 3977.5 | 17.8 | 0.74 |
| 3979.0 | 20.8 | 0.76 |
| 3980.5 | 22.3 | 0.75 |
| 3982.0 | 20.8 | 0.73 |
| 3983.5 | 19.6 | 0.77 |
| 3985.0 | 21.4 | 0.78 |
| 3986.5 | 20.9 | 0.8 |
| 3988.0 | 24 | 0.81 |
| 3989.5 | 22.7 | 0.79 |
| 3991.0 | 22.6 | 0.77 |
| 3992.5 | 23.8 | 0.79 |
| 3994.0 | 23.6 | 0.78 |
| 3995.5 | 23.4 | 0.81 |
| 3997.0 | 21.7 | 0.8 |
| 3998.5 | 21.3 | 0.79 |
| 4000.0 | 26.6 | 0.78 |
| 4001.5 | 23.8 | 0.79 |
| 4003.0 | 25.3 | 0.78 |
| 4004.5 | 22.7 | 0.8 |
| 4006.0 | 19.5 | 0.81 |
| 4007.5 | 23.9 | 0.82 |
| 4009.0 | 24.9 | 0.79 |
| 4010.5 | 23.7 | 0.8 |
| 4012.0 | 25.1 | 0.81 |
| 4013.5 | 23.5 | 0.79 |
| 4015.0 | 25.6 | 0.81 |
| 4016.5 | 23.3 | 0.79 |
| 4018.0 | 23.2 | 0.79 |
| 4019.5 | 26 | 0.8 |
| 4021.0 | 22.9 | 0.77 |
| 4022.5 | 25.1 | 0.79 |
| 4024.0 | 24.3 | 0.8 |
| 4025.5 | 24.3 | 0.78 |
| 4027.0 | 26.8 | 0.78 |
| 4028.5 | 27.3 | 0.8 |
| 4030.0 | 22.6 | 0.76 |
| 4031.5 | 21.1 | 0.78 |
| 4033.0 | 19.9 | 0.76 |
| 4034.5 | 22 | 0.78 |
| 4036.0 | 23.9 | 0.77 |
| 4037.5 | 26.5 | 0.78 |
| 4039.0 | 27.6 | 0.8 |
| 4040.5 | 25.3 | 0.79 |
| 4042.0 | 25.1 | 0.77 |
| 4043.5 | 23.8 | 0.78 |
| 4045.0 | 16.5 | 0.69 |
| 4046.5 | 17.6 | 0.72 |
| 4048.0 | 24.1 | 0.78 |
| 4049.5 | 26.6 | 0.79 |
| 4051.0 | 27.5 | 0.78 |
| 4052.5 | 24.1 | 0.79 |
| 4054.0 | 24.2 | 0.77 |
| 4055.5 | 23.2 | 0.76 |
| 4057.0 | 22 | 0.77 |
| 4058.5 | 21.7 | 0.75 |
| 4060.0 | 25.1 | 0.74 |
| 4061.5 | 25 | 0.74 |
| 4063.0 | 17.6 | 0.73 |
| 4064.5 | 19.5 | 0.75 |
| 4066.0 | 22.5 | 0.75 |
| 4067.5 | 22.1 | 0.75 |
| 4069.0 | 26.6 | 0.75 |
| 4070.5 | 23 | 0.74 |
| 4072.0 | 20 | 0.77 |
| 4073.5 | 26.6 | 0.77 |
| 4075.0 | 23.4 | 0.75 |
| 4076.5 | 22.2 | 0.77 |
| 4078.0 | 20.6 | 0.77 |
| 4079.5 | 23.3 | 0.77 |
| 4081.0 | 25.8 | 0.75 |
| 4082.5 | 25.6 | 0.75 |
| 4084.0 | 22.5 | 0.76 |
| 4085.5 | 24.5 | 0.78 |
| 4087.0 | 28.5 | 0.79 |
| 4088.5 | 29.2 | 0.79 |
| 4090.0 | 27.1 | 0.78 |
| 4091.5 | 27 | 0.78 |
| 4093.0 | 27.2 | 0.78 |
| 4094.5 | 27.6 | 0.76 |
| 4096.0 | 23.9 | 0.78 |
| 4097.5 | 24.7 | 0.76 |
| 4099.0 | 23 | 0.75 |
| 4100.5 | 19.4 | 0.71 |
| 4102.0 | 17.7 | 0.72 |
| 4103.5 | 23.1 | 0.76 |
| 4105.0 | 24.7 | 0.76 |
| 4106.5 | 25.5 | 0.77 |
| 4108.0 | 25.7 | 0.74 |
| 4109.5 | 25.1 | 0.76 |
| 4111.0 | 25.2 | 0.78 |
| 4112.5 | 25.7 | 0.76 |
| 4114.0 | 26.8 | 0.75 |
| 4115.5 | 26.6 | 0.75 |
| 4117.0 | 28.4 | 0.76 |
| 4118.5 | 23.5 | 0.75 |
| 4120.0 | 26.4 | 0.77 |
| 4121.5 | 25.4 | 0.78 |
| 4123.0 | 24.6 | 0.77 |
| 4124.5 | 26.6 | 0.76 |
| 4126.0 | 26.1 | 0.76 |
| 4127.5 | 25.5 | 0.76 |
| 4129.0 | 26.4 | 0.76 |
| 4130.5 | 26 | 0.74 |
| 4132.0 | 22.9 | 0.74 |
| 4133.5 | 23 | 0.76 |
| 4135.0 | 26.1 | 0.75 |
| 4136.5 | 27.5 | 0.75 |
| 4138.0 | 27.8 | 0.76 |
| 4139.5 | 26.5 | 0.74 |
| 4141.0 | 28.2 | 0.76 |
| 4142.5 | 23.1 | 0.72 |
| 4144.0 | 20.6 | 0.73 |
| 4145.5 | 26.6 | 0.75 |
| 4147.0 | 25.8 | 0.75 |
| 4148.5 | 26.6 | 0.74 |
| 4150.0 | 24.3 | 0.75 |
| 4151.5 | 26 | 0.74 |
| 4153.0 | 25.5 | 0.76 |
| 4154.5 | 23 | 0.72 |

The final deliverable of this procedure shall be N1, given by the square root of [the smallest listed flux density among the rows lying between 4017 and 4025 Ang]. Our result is 4.79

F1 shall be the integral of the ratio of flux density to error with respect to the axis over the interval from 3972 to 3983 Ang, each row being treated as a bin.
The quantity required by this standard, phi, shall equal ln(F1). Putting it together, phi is 5.6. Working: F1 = 262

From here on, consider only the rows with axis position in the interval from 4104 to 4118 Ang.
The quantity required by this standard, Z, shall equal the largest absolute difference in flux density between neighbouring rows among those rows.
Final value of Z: 1.8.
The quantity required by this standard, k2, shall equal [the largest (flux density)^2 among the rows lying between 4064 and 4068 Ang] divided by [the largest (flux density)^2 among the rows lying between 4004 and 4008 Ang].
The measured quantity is 0.89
